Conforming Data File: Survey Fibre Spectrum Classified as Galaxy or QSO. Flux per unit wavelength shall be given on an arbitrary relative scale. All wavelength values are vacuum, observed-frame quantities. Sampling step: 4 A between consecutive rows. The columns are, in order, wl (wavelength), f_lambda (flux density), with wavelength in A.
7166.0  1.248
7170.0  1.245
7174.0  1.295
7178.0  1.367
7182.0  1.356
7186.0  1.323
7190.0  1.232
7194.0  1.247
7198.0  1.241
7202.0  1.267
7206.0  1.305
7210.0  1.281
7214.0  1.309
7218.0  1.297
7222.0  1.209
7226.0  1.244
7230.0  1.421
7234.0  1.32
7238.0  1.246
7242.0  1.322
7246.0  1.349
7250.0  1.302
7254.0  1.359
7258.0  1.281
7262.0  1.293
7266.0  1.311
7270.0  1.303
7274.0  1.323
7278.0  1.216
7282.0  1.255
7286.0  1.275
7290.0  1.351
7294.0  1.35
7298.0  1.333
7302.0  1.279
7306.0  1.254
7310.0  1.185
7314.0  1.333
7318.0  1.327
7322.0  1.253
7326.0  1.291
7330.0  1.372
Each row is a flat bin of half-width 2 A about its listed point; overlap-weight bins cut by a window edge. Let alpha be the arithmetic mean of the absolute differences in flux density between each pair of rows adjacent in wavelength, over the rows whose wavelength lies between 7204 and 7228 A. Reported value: 0.037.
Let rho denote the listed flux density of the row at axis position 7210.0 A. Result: 1.281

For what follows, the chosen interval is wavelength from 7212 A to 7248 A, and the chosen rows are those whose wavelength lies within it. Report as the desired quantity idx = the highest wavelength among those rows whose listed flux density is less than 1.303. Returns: 7238.0 A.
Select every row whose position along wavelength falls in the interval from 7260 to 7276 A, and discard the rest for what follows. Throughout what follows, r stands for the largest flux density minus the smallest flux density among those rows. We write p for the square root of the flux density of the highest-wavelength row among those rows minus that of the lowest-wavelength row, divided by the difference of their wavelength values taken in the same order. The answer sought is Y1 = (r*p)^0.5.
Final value 0.006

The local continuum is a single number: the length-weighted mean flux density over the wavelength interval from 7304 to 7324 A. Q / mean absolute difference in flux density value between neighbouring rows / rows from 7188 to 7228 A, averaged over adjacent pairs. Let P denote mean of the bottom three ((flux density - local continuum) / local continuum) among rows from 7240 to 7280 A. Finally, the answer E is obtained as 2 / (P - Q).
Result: -56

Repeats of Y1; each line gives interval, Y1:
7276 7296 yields 0.022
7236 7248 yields 0.024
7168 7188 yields 0.016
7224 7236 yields 0.027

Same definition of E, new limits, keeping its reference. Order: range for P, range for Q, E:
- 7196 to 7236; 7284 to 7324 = -24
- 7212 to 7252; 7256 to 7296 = -32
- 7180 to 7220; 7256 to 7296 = -35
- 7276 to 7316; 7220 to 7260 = -17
